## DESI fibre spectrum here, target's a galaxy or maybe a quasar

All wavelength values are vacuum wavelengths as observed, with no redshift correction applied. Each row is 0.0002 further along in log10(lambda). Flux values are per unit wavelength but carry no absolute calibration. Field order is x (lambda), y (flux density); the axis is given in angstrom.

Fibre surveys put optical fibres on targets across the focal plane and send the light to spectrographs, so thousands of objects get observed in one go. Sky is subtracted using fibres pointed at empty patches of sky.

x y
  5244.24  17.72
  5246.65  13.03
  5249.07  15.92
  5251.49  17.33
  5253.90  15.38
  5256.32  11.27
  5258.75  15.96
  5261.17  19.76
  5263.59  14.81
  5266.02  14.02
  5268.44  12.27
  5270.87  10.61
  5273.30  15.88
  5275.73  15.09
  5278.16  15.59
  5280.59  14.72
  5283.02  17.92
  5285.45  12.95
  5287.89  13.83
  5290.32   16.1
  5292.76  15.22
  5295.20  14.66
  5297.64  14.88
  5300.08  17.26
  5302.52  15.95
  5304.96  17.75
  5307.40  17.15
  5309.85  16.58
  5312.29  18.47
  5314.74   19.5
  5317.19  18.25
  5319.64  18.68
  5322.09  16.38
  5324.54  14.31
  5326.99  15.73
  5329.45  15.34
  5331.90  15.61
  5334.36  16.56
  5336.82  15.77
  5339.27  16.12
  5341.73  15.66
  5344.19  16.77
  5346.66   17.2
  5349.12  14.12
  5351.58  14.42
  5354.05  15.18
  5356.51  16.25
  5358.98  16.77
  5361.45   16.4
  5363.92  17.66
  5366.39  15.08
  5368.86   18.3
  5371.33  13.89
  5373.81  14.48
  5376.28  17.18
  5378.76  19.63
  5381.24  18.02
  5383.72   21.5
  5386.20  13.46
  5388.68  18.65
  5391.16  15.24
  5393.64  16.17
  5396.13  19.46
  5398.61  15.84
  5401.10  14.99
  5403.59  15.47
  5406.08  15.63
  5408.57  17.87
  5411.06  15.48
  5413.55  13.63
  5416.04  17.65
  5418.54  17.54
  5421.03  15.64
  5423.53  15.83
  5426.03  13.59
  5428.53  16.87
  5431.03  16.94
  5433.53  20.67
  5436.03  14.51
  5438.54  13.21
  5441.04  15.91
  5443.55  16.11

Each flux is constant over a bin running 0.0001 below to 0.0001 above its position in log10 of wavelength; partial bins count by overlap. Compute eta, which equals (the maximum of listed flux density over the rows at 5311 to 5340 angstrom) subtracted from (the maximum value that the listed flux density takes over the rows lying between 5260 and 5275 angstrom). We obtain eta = 0.3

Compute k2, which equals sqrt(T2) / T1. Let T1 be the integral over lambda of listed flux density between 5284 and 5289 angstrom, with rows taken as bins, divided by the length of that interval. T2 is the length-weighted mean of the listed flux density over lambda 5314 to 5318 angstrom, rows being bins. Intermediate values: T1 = 13.6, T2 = 18.9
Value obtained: 0.320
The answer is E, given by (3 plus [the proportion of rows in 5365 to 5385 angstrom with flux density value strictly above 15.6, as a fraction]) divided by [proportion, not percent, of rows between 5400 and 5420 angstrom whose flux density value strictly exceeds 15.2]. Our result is 4.8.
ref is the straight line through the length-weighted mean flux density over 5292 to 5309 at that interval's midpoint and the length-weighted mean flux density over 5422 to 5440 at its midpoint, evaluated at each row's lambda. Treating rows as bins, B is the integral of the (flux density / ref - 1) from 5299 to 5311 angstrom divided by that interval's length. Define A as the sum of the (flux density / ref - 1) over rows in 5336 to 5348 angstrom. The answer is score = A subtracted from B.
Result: -0.02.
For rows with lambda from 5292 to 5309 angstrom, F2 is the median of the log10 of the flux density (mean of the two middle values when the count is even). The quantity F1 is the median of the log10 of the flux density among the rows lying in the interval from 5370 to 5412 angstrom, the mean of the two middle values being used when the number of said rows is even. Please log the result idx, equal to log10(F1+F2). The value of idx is 0.381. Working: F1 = 1.20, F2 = 1.203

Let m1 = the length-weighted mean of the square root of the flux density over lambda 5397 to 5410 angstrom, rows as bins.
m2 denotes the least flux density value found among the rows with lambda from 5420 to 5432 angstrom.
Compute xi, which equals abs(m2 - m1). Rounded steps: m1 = 4.00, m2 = 13.59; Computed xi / 9.6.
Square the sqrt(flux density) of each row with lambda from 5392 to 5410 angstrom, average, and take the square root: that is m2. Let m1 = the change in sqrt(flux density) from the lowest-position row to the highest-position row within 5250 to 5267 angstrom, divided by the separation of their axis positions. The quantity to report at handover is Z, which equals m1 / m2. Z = -0.0071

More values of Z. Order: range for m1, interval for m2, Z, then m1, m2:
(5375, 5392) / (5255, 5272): -0.0043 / -0.0162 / 3.75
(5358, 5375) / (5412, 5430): -0.0049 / -0.0195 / 3.98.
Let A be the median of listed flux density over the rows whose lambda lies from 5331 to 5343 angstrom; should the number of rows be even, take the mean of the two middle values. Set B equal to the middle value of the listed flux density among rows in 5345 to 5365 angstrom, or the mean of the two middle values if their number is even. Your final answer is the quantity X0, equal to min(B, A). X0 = 15.8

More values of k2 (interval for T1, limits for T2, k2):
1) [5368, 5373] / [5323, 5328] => 0.246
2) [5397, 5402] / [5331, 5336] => 0.254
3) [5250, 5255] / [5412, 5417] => 0.241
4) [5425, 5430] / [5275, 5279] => 0.255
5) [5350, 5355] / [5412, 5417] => 0.268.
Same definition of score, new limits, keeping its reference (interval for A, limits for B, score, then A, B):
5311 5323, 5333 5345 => -0.66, 0.66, 0.00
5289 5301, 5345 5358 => 0.13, -0.17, -0.04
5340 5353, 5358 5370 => 0.19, -0.14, 0.05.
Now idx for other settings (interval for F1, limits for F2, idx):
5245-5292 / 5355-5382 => 0.381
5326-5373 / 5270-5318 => 0.380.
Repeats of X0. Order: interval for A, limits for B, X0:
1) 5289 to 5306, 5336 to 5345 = 15.9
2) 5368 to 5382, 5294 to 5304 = 15.4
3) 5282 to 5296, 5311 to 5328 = 14.9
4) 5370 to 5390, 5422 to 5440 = 15.8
